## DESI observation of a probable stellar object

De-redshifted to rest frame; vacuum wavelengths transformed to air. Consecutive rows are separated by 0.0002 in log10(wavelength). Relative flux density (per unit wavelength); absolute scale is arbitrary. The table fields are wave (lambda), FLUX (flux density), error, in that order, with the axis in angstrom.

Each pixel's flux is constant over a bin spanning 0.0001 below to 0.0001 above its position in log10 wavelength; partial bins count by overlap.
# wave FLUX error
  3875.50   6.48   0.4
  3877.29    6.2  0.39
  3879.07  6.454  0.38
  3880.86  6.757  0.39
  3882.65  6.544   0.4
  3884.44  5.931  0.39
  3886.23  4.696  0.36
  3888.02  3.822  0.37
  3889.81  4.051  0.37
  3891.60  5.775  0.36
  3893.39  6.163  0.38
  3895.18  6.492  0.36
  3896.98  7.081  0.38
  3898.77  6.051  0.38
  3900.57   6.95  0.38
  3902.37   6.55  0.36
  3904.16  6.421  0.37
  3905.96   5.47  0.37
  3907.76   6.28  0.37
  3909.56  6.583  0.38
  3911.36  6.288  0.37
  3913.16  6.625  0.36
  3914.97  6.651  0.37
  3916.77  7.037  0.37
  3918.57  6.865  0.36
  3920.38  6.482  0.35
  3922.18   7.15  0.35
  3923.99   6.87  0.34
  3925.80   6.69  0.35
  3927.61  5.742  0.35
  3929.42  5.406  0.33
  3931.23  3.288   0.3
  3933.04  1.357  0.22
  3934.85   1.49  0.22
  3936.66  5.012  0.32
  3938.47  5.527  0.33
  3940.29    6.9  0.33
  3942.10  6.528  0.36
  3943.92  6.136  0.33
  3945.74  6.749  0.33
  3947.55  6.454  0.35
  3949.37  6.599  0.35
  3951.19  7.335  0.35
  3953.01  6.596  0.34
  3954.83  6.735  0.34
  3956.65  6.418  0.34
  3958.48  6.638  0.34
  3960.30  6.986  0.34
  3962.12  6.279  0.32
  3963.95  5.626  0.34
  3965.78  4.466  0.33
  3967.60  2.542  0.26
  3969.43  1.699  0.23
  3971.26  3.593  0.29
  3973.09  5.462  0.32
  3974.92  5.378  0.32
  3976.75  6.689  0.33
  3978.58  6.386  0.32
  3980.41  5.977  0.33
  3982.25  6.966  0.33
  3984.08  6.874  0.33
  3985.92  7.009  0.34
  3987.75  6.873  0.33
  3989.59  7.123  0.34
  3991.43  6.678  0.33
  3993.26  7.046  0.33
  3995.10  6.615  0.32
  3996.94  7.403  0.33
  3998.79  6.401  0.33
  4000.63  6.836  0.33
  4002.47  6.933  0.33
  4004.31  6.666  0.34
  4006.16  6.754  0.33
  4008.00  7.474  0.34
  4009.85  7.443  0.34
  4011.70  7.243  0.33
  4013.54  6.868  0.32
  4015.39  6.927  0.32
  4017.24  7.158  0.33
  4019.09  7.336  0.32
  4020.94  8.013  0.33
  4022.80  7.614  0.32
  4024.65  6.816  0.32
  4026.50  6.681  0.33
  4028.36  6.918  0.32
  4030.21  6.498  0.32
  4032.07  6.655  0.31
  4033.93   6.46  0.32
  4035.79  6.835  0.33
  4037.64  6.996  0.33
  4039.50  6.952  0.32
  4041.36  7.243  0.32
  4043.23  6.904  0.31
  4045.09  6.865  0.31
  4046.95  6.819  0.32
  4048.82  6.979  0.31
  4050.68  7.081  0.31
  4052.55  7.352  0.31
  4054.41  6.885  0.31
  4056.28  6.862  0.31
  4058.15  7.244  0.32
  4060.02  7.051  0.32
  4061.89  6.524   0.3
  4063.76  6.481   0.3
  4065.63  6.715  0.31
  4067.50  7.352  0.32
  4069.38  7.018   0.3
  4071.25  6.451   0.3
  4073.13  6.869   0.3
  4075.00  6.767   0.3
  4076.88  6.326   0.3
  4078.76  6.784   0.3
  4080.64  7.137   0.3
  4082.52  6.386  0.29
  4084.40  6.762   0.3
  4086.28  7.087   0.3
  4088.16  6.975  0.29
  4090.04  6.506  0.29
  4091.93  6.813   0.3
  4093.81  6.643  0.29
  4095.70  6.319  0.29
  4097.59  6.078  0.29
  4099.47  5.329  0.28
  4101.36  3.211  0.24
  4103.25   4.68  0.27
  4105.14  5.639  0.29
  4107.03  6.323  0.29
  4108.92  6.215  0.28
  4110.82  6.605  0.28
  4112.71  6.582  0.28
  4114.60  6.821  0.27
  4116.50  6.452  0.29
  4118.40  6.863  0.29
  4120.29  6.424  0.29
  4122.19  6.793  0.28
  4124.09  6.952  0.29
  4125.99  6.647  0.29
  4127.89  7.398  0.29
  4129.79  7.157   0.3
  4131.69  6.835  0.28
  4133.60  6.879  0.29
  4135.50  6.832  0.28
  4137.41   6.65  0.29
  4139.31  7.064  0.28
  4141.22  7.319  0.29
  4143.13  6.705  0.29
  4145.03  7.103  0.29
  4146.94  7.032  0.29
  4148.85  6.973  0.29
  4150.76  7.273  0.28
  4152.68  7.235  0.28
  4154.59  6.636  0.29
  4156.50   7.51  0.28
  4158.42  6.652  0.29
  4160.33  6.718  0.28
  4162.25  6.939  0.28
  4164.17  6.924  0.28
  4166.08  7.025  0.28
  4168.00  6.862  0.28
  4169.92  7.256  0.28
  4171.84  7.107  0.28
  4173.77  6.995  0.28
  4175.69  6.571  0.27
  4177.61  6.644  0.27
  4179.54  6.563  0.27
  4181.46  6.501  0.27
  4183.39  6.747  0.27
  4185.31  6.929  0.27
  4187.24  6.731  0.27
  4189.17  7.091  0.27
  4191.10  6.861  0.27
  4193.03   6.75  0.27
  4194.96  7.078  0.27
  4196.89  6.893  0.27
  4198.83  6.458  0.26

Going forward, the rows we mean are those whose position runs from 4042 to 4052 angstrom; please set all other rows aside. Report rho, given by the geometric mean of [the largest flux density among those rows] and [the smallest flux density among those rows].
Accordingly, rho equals 6.95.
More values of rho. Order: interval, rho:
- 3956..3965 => 6.27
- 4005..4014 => 7.10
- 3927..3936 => 2.79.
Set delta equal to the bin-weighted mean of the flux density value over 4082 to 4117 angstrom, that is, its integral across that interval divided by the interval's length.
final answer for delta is 6.17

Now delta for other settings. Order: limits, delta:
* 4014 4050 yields 6.98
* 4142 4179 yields 6.95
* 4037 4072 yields 6.94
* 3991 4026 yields 7.07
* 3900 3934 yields 6.02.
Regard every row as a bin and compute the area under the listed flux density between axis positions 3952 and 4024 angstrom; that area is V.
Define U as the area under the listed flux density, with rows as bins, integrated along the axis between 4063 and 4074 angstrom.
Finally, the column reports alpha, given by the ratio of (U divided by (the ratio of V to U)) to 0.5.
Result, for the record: 24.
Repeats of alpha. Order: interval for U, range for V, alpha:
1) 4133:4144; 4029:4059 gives 56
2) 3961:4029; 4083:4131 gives 1239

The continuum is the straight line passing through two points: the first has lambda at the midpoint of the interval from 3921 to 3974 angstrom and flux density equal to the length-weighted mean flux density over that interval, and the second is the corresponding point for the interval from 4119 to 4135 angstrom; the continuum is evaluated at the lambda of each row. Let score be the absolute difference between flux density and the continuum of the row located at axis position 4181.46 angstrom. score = 0.8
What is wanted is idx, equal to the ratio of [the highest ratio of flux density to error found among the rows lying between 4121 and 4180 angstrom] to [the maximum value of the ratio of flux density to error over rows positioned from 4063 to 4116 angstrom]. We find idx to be 1.06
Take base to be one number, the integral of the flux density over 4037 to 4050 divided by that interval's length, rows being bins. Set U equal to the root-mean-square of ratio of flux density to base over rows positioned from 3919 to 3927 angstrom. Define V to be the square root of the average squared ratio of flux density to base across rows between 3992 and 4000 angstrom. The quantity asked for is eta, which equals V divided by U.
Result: 1.01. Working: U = 0.977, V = 0.99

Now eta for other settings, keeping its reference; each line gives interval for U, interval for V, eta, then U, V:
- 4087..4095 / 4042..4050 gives 1.02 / 0.967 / 0.99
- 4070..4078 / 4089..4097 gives 0.99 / 0.949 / 0.94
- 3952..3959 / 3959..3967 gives 0.90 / 0.947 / 0.85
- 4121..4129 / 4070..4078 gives 0.95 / 0.998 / 0.95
